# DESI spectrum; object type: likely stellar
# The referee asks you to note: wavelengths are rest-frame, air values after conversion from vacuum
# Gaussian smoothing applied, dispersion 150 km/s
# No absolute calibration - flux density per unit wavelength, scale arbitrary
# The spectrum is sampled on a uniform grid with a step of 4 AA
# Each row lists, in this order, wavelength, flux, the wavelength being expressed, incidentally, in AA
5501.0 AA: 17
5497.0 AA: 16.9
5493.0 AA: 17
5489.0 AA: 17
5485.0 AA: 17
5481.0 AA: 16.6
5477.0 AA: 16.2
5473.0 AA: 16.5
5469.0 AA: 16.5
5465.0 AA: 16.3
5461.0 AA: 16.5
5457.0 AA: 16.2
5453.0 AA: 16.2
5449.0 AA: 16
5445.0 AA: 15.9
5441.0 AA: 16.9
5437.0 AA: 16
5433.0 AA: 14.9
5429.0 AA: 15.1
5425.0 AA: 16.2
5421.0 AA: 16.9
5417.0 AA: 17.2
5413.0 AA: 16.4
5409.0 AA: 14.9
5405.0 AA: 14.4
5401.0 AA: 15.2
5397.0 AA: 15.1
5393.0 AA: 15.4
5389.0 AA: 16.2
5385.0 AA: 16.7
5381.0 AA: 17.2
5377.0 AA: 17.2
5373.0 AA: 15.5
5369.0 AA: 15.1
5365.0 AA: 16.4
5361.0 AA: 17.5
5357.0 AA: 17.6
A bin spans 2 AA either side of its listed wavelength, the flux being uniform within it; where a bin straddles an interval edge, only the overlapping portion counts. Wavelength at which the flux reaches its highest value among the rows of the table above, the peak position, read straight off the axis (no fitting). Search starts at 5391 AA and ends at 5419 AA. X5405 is 5417.0 AA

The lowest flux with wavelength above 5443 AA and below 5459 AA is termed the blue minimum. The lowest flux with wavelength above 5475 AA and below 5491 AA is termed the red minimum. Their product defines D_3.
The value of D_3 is 258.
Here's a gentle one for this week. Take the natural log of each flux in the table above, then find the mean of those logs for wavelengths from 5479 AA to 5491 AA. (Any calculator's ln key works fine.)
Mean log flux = 2.83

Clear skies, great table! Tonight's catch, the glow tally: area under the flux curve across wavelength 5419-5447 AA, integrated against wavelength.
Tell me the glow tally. 448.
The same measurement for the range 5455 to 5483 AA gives 459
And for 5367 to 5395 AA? 453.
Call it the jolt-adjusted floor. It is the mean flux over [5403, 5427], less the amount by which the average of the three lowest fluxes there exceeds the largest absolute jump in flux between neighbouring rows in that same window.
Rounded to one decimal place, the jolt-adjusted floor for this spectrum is 2.3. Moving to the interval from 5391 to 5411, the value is 1.0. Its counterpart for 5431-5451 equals 1.4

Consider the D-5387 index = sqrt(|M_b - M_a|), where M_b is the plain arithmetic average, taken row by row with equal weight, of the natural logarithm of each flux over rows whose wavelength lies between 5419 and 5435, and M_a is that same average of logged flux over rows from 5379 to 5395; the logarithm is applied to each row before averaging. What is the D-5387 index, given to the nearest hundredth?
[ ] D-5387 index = 0.19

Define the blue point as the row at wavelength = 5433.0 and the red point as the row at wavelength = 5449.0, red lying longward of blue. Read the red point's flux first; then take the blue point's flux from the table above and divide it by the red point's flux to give 0.93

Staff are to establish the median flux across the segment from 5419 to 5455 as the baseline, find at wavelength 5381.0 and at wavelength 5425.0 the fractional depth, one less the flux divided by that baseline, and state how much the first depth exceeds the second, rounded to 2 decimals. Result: -0.06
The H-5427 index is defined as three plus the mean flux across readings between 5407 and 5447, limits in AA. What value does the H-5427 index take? 19.0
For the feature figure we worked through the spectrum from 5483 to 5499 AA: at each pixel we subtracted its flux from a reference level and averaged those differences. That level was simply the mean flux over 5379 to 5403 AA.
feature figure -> -1.0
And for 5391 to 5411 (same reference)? 1.0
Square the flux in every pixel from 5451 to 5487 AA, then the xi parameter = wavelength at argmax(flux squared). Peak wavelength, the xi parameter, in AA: 5485.0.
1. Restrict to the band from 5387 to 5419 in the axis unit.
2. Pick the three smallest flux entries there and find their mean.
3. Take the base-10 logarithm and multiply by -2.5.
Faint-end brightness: -2.93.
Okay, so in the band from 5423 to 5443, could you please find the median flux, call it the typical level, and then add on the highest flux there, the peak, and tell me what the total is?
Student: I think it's 32.9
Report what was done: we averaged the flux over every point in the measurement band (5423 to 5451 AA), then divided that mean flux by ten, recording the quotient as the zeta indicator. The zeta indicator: 1.59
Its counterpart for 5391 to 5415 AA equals 1.52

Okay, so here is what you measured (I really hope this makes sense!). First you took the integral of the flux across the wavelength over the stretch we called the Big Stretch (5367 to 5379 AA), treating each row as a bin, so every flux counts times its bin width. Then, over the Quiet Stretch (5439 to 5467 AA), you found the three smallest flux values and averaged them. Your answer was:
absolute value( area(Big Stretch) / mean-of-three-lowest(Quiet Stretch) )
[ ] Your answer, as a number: 12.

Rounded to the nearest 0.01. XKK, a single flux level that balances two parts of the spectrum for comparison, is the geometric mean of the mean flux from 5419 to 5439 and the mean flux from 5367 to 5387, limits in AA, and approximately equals 16.08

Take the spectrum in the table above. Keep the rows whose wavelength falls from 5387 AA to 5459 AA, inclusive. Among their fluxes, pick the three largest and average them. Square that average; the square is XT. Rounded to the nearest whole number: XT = 289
